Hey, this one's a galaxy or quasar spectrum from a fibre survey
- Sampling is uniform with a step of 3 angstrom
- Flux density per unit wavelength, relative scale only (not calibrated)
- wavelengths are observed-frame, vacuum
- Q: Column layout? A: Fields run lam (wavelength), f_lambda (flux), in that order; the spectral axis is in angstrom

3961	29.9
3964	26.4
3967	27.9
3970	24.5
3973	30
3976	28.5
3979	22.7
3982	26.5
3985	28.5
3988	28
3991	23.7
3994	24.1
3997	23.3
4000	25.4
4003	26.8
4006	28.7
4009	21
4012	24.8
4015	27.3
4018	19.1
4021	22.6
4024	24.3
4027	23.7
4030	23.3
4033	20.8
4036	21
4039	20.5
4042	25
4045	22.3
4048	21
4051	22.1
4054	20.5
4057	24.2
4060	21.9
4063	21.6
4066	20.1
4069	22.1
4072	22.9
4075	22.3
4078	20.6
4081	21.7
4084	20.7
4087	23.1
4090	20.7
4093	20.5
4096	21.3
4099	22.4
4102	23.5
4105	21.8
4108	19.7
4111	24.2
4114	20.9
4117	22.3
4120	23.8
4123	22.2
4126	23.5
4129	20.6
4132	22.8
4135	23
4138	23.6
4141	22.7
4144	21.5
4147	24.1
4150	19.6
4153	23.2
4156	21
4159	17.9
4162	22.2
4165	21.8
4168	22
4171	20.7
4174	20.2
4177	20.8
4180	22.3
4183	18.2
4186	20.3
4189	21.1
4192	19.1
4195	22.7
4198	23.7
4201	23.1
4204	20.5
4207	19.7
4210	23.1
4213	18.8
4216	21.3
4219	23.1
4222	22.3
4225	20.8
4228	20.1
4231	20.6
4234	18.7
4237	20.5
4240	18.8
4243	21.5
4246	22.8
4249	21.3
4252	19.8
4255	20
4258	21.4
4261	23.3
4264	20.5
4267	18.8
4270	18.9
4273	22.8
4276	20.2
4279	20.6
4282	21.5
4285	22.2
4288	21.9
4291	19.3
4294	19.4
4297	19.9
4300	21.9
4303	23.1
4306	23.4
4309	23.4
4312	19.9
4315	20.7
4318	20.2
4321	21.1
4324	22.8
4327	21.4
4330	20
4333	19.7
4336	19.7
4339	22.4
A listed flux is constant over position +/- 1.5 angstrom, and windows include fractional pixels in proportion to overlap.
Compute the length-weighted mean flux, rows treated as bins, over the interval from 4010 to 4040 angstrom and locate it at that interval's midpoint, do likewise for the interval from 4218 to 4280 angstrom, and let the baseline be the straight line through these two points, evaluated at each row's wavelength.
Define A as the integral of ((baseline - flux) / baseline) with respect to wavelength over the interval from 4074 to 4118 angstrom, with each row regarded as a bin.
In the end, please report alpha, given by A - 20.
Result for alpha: -19.2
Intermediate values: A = 0.8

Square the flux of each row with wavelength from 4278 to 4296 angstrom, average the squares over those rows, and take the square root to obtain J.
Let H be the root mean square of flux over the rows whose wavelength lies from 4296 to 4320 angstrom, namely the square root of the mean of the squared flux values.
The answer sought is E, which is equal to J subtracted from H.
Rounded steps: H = 21.6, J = 20.8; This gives 0.8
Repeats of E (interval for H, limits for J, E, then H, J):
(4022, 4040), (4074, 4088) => 0.6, 22.3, 21.7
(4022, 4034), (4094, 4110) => 1.3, 23.1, 21.8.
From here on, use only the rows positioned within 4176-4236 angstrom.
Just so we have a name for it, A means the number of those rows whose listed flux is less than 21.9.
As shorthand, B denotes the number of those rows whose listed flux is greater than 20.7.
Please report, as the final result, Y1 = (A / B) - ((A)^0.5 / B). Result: 0.9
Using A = 13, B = 11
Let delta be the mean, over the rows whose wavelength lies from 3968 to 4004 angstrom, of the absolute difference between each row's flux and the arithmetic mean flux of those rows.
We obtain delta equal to 2.05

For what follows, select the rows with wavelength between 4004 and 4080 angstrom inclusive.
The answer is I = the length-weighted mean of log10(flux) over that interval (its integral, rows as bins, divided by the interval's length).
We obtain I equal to 1.352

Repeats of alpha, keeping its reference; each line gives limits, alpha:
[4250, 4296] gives -20.3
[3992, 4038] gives -21.8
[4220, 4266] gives -20.0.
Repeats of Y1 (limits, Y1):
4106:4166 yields 0.3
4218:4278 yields 1.2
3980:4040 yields 0.2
